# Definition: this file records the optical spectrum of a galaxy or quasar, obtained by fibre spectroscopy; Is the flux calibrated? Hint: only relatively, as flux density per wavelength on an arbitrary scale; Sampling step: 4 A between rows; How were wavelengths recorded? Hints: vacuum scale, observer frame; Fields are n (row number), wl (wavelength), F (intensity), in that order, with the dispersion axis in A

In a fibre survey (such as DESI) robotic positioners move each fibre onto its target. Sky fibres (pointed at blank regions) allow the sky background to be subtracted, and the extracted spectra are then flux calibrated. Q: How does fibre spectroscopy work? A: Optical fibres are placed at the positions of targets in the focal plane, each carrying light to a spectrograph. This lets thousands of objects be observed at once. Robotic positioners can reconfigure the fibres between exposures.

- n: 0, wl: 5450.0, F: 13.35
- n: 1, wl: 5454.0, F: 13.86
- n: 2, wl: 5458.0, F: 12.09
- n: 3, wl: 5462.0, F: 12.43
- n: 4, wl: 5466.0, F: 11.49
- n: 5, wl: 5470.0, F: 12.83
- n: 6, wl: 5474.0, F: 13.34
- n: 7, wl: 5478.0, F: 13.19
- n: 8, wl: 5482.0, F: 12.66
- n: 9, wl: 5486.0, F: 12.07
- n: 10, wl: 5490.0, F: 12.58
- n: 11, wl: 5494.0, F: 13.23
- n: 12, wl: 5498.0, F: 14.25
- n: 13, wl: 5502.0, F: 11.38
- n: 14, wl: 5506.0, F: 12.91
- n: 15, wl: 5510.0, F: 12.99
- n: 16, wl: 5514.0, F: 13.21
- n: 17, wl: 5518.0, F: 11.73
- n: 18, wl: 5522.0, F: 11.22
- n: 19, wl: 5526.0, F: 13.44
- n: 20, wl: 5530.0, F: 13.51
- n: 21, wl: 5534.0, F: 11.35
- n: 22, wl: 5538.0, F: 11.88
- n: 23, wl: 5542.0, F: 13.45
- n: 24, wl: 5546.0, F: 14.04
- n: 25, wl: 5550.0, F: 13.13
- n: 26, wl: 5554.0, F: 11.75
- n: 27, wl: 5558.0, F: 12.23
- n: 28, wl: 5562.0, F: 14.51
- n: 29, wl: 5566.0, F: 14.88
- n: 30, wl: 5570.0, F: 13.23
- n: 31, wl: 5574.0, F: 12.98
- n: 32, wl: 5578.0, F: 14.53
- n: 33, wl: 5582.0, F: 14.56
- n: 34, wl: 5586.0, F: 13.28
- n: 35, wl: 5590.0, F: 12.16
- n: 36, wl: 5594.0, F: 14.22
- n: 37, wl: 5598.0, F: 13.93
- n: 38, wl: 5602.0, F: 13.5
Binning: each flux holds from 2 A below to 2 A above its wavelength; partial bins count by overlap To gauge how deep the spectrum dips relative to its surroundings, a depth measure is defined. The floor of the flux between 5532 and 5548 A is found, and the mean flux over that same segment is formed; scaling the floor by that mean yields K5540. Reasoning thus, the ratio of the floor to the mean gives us 0.895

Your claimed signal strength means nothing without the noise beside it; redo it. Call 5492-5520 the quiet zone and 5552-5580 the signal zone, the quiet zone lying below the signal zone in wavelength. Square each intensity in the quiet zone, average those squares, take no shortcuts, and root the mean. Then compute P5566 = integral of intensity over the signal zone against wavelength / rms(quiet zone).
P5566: 29.3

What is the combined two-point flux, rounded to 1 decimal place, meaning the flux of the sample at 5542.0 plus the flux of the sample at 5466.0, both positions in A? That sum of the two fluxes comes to 24.9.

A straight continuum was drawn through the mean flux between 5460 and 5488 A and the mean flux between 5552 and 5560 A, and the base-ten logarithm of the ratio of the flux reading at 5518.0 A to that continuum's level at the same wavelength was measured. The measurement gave -0.02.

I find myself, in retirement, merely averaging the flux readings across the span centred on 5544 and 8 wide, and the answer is 13.7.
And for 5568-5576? 13.1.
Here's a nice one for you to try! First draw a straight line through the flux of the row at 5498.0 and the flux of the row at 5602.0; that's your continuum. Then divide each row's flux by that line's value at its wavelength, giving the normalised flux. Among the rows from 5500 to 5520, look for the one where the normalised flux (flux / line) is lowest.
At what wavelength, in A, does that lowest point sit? 5502.0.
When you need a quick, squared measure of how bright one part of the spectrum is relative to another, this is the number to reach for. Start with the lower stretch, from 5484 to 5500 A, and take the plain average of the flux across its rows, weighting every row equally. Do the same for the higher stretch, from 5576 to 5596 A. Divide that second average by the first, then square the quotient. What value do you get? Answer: 1.11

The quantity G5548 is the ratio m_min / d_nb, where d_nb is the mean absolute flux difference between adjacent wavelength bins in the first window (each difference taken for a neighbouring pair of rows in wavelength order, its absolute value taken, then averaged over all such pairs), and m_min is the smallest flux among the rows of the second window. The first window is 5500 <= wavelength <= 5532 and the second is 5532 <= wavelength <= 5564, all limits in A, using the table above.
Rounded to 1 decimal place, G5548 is 13.0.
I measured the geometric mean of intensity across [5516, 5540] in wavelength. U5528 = 12.2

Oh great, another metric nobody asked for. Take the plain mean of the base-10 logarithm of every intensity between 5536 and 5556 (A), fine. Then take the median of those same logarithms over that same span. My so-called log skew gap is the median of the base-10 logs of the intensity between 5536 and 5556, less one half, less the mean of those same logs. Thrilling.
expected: -0.490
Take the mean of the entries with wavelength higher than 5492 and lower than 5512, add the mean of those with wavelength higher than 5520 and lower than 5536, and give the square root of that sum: 5.03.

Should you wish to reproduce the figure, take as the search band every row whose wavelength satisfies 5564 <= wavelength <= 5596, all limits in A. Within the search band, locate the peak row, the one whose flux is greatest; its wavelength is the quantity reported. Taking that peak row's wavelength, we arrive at 5566.0 A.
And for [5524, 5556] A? 5546.0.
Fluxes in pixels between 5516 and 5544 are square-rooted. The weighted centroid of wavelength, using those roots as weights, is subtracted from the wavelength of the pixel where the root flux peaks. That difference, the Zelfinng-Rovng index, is -0.1 A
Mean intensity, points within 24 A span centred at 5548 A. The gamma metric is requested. 12.7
